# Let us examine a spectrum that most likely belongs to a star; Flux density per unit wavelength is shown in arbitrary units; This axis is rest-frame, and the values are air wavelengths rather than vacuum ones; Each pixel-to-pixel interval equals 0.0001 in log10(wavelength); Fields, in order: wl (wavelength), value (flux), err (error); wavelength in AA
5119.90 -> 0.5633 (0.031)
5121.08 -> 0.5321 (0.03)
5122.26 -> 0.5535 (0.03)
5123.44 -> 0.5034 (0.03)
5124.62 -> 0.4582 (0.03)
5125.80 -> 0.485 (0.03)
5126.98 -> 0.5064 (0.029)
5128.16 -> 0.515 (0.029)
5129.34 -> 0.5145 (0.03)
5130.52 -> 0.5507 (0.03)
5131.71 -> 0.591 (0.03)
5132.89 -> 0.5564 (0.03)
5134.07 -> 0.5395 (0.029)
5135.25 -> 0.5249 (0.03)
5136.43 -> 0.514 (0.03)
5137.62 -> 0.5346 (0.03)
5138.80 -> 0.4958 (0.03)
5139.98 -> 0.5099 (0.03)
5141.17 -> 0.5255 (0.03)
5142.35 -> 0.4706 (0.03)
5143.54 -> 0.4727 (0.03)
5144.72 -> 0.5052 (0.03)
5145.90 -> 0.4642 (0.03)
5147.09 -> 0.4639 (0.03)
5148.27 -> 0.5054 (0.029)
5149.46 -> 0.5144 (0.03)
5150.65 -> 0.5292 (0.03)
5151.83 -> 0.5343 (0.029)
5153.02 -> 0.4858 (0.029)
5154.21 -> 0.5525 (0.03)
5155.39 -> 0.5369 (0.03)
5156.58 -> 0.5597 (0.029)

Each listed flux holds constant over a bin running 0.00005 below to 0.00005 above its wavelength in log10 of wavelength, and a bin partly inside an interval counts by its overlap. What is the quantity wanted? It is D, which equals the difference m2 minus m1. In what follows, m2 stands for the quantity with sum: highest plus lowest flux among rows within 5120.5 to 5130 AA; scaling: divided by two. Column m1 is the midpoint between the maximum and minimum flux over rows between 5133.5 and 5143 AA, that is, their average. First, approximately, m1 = 0.505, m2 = 0.506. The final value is 0.001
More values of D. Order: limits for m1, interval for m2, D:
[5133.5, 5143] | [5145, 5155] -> 0.003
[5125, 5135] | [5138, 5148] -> -0.043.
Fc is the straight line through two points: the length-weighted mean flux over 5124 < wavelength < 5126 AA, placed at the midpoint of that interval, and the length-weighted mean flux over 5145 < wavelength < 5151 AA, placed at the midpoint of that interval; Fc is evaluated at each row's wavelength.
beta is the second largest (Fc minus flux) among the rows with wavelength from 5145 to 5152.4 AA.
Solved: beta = 0.03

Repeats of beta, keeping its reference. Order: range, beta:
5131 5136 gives -0.06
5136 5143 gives -0.01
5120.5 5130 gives -0.01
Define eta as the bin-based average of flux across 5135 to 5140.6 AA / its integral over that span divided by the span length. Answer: 0.515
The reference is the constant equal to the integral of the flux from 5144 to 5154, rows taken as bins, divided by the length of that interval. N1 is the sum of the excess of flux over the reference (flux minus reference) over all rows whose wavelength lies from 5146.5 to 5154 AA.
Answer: 0.02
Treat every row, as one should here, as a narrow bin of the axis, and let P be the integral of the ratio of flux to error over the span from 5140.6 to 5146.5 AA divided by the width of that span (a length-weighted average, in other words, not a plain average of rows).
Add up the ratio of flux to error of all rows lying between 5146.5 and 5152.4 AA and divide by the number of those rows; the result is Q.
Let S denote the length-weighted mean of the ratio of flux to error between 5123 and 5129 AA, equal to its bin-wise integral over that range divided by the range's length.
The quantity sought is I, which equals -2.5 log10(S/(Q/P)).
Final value -2.99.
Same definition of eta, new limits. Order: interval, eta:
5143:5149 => 0.483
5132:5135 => 0.551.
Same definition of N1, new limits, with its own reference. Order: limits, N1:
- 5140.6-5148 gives -0.11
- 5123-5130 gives -0.03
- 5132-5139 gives 0.15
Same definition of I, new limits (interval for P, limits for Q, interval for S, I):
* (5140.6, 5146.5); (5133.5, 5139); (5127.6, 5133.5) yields -3.07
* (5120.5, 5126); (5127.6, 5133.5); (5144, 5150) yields -2.96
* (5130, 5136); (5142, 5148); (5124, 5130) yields -3.23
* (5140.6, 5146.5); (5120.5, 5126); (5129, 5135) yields -3.13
